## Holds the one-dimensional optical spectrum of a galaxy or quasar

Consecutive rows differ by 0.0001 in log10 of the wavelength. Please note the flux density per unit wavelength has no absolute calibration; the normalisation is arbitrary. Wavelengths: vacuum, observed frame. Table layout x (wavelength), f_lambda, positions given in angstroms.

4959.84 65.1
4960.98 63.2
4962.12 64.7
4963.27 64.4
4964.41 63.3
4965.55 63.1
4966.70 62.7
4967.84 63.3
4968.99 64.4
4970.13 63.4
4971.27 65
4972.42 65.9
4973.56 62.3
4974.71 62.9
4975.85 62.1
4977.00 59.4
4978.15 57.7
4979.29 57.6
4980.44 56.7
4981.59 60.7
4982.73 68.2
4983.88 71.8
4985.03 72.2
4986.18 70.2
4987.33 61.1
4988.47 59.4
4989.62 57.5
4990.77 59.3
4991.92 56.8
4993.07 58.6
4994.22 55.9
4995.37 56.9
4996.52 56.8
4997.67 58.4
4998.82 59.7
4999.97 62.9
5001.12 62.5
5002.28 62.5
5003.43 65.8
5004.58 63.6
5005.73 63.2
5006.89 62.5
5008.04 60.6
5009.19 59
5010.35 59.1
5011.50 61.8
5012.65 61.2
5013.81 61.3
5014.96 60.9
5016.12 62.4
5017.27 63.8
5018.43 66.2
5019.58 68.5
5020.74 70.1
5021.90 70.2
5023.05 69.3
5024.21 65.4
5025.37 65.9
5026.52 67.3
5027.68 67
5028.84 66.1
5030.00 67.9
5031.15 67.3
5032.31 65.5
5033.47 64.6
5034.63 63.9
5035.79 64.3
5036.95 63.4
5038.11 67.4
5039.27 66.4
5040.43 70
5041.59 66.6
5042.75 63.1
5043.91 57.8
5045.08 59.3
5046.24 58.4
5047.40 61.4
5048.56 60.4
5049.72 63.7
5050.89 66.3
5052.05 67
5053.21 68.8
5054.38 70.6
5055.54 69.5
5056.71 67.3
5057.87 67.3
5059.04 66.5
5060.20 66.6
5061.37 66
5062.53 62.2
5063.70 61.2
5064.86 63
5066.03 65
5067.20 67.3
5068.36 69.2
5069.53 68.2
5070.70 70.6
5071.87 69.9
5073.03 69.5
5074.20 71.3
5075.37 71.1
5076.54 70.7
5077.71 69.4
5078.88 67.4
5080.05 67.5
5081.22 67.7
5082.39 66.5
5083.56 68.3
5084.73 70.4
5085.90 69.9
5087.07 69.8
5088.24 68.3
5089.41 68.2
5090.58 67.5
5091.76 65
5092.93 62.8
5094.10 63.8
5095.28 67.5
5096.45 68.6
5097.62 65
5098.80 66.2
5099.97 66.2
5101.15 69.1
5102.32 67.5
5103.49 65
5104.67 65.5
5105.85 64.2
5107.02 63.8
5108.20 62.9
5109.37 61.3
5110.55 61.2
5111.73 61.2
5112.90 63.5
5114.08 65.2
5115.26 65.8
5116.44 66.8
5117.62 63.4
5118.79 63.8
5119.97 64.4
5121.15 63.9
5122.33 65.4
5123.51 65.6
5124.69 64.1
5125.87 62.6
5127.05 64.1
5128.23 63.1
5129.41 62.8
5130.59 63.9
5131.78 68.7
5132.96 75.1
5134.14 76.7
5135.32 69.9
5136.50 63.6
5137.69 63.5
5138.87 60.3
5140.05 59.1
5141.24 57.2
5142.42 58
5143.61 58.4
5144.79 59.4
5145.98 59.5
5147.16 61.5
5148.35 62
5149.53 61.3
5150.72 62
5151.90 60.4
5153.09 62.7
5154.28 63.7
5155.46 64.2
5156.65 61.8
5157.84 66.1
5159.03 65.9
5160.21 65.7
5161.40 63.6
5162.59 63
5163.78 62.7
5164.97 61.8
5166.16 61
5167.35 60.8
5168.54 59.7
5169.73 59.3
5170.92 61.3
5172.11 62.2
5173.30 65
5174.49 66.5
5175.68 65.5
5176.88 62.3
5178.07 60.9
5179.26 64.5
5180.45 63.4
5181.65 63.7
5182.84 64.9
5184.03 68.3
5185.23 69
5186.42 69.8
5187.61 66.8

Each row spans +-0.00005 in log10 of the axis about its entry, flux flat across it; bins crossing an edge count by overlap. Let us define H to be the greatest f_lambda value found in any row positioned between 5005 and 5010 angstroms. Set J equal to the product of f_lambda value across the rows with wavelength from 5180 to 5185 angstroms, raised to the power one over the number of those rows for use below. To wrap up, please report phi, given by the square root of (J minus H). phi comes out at 1.4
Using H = 63.2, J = 65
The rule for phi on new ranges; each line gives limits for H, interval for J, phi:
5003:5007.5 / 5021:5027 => 1.3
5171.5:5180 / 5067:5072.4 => 1.6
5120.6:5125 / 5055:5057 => 1.7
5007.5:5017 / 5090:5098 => 1.8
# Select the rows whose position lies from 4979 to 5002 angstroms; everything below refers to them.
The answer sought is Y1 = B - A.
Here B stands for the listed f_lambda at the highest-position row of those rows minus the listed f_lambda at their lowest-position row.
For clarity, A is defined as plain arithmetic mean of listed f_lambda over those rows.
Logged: -56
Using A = 61.2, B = 5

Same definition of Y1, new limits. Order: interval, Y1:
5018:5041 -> -63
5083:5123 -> -69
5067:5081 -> -69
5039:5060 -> -65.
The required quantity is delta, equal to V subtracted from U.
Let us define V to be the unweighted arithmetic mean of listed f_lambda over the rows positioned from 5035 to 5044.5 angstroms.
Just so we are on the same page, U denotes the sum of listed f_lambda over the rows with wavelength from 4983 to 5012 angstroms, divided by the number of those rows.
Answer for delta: -3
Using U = 61.5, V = 64.9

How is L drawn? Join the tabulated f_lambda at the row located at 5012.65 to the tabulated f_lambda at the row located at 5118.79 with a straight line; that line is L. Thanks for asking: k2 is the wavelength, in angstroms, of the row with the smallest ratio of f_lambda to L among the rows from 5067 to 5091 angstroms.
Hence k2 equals 5082.39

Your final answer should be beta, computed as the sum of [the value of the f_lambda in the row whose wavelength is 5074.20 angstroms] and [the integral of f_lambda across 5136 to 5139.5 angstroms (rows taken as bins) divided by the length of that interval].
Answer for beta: 134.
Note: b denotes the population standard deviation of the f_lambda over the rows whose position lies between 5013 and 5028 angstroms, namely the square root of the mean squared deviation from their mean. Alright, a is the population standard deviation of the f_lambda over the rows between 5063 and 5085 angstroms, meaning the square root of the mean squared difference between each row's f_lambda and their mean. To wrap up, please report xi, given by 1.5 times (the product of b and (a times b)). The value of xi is 37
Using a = 3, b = 3.0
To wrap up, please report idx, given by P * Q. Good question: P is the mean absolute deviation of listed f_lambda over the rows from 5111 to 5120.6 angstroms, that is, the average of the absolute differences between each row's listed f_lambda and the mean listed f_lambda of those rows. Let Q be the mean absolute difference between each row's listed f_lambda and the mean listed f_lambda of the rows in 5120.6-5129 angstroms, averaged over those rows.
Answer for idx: 1.0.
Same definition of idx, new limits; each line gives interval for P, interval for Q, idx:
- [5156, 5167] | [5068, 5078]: 1.3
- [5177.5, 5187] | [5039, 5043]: 4.6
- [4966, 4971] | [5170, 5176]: 0.9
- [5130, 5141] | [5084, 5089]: 3.4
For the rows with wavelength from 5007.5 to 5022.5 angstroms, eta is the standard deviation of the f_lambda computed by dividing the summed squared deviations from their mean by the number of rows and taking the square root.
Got 3.8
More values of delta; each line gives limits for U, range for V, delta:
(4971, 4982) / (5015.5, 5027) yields -6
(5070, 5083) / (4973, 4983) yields 8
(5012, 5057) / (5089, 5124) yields 0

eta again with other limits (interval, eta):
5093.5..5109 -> 1.9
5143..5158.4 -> 2.0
